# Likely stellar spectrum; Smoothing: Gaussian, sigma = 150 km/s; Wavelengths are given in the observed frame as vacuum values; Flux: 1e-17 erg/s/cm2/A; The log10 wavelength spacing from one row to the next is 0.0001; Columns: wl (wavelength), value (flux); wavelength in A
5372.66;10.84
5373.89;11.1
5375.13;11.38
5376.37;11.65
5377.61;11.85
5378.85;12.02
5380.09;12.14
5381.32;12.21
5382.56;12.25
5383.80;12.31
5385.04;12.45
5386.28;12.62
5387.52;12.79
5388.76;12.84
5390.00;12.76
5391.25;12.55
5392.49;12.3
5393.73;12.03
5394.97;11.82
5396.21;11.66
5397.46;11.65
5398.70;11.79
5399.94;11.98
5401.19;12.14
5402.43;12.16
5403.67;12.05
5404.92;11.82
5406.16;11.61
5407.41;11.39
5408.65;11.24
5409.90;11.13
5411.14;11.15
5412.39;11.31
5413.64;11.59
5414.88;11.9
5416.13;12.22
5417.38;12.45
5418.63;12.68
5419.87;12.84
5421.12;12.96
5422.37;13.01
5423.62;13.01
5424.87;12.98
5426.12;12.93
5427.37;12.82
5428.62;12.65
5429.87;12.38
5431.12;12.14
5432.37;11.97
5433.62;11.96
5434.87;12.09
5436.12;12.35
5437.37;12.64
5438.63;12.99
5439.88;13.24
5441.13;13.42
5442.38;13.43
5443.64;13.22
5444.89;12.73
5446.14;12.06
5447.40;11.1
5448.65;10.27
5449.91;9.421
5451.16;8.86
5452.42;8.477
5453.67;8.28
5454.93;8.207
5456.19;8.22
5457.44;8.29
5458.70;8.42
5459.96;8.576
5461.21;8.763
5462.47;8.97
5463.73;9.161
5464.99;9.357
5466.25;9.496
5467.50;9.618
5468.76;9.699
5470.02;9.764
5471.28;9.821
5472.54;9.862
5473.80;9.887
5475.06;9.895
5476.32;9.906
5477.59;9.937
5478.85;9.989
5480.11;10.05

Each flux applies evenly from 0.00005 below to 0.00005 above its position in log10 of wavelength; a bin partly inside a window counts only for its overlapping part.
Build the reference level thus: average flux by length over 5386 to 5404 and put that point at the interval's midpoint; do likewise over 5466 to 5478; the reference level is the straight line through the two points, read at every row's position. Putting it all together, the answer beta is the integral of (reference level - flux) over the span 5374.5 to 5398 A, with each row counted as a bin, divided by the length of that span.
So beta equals 0.30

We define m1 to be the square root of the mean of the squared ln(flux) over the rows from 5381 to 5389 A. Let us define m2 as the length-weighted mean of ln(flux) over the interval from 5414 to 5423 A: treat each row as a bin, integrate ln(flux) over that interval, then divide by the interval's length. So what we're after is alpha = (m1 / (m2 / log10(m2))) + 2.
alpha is 2.40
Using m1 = 2.53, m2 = 2.53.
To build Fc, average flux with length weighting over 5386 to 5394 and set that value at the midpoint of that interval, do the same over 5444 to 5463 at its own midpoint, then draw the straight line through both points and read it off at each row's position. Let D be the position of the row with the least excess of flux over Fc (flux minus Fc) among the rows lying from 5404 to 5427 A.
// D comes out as 5409.90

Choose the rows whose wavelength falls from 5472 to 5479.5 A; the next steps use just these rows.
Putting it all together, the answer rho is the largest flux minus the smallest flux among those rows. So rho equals 0.1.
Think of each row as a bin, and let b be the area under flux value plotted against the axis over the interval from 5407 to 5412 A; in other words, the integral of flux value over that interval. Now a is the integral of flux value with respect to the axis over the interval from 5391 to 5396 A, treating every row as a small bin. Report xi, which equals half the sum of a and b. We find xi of 58.4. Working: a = 61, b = 56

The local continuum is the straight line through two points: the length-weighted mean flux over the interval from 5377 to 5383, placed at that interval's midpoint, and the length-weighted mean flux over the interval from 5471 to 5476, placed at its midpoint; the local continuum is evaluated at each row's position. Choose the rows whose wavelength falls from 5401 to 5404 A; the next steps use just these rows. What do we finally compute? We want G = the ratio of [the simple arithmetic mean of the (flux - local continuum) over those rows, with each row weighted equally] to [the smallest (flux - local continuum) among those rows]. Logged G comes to 1.1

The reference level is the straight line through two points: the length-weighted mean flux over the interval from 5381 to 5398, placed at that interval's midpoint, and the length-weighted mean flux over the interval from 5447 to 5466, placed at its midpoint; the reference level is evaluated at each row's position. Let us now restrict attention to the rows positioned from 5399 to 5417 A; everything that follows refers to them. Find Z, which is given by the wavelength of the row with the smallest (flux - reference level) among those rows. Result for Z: 5409.90 A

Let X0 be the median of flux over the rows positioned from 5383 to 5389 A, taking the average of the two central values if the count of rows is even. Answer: 12.6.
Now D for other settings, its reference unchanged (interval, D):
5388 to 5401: 5396.21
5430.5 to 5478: 5454.93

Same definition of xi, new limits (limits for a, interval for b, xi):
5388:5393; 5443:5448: 62.2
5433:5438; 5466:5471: 54.9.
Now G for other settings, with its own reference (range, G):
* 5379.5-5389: 10.9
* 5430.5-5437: 1.1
